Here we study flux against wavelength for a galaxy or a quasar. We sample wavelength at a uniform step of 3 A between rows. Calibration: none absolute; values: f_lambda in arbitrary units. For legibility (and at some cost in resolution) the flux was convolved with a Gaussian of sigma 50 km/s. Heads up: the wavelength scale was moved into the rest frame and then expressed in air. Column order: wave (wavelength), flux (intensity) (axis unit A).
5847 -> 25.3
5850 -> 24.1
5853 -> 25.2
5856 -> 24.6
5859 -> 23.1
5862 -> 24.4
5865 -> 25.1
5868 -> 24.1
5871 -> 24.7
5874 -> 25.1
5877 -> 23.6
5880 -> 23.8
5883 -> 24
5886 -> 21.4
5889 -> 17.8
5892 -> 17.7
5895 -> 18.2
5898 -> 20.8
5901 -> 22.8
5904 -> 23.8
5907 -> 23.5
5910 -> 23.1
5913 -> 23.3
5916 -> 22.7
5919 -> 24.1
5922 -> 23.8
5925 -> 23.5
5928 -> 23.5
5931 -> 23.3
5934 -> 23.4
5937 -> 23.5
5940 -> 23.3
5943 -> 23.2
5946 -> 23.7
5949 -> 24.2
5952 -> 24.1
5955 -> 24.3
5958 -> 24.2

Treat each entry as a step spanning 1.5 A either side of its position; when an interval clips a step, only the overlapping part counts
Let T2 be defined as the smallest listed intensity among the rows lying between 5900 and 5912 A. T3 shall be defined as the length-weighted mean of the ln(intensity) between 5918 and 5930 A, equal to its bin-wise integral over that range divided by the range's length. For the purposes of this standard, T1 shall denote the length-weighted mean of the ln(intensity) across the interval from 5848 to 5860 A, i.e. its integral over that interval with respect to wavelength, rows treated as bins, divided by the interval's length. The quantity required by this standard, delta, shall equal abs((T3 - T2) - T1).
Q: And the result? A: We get 22.8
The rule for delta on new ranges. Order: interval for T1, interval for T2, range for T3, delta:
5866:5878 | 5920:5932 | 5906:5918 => 23.4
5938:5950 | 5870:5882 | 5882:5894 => 23.8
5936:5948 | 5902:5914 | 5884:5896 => 23.3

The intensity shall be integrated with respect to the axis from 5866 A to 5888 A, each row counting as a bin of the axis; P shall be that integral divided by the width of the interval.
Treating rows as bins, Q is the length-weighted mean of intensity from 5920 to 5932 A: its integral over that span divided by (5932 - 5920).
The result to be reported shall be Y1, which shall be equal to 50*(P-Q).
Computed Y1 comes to 7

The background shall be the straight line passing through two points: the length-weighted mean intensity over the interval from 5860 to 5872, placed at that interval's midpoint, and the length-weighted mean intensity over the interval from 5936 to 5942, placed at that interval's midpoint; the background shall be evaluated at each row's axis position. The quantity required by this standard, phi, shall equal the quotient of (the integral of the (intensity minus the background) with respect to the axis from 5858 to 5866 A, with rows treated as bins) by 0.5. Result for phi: -6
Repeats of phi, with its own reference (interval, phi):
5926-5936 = -2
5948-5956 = 16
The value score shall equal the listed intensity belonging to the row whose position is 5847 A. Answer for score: 25.3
